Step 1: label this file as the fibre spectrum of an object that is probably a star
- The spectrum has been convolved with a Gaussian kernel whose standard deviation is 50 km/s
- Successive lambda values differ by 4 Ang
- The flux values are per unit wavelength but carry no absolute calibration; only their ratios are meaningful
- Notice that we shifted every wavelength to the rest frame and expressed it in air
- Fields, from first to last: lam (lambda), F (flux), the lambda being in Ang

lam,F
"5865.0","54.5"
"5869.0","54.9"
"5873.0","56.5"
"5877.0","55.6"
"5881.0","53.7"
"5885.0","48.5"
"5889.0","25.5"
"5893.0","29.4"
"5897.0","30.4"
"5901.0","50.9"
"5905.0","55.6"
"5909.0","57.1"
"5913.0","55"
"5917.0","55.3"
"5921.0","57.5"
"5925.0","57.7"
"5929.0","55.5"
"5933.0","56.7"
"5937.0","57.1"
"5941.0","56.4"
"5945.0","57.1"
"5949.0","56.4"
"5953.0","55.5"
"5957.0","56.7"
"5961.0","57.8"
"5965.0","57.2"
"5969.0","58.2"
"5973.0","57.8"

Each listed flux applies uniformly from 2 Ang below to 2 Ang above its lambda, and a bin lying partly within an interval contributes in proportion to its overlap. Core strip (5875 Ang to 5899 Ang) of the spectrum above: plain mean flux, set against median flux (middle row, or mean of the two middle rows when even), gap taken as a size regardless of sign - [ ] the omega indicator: 1.1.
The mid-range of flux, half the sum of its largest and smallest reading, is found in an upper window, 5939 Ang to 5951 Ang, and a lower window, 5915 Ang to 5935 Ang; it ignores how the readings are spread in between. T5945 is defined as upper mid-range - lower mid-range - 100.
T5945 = -100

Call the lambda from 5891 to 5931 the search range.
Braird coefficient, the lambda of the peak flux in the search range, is 5925.0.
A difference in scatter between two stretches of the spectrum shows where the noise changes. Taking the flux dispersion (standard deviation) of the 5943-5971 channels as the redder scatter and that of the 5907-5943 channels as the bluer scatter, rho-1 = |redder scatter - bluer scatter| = 0.1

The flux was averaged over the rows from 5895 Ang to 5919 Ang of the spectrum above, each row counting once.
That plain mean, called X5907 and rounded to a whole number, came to 51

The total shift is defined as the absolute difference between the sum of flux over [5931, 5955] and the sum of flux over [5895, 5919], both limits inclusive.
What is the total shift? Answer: 35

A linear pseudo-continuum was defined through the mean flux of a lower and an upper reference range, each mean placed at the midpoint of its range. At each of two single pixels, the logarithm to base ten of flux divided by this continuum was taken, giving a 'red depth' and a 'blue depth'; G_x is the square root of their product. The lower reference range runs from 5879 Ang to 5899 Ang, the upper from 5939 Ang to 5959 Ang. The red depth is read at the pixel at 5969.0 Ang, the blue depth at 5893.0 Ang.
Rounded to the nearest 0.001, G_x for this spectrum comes 0.062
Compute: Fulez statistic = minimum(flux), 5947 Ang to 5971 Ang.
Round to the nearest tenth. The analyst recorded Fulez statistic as 55.5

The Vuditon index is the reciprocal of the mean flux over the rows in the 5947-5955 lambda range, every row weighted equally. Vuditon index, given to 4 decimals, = 0.0179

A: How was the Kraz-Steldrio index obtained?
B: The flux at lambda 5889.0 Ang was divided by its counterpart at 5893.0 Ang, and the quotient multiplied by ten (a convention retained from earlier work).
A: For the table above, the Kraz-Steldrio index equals 8.7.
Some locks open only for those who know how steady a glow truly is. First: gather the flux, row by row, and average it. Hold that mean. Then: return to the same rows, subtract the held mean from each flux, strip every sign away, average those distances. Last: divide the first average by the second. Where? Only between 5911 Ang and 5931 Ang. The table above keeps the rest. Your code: 50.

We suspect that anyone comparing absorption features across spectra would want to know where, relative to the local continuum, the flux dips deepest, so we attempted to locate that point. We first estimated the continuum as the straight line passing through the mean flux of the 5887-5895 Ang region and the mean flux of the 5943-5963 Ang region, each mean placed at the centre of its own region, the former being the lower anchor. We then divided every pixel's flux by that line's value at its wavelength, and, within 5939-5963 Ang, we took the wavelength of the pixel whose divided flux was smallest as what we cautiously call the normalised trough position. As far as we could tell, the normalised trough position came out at 5961.0 Ang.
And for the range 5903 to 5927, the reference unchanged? 5925.0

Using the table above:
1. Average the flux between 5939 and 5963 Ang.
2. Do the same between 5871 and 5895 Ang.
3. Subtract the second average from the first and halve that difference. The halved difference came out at 6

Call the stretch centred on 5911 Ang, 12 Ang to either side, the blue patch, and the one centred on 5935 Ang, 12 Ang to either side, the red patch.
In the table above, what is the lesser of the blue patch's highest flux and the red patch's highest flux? 57.5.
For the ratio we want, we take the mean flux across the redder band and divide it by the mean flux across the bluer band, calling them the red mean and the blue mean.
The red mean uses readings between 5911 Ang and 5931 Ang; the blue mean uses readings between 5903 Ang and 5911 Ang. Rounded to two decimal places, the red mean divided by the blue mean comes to 1.00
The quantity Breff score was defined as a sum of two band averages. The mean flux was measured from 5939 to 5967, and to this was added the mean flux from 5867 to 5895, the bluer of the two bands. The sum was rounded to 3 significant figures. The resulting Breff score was 103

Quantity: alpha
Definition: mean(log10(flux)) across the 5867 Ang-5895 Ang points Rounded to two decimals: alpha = 1.65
